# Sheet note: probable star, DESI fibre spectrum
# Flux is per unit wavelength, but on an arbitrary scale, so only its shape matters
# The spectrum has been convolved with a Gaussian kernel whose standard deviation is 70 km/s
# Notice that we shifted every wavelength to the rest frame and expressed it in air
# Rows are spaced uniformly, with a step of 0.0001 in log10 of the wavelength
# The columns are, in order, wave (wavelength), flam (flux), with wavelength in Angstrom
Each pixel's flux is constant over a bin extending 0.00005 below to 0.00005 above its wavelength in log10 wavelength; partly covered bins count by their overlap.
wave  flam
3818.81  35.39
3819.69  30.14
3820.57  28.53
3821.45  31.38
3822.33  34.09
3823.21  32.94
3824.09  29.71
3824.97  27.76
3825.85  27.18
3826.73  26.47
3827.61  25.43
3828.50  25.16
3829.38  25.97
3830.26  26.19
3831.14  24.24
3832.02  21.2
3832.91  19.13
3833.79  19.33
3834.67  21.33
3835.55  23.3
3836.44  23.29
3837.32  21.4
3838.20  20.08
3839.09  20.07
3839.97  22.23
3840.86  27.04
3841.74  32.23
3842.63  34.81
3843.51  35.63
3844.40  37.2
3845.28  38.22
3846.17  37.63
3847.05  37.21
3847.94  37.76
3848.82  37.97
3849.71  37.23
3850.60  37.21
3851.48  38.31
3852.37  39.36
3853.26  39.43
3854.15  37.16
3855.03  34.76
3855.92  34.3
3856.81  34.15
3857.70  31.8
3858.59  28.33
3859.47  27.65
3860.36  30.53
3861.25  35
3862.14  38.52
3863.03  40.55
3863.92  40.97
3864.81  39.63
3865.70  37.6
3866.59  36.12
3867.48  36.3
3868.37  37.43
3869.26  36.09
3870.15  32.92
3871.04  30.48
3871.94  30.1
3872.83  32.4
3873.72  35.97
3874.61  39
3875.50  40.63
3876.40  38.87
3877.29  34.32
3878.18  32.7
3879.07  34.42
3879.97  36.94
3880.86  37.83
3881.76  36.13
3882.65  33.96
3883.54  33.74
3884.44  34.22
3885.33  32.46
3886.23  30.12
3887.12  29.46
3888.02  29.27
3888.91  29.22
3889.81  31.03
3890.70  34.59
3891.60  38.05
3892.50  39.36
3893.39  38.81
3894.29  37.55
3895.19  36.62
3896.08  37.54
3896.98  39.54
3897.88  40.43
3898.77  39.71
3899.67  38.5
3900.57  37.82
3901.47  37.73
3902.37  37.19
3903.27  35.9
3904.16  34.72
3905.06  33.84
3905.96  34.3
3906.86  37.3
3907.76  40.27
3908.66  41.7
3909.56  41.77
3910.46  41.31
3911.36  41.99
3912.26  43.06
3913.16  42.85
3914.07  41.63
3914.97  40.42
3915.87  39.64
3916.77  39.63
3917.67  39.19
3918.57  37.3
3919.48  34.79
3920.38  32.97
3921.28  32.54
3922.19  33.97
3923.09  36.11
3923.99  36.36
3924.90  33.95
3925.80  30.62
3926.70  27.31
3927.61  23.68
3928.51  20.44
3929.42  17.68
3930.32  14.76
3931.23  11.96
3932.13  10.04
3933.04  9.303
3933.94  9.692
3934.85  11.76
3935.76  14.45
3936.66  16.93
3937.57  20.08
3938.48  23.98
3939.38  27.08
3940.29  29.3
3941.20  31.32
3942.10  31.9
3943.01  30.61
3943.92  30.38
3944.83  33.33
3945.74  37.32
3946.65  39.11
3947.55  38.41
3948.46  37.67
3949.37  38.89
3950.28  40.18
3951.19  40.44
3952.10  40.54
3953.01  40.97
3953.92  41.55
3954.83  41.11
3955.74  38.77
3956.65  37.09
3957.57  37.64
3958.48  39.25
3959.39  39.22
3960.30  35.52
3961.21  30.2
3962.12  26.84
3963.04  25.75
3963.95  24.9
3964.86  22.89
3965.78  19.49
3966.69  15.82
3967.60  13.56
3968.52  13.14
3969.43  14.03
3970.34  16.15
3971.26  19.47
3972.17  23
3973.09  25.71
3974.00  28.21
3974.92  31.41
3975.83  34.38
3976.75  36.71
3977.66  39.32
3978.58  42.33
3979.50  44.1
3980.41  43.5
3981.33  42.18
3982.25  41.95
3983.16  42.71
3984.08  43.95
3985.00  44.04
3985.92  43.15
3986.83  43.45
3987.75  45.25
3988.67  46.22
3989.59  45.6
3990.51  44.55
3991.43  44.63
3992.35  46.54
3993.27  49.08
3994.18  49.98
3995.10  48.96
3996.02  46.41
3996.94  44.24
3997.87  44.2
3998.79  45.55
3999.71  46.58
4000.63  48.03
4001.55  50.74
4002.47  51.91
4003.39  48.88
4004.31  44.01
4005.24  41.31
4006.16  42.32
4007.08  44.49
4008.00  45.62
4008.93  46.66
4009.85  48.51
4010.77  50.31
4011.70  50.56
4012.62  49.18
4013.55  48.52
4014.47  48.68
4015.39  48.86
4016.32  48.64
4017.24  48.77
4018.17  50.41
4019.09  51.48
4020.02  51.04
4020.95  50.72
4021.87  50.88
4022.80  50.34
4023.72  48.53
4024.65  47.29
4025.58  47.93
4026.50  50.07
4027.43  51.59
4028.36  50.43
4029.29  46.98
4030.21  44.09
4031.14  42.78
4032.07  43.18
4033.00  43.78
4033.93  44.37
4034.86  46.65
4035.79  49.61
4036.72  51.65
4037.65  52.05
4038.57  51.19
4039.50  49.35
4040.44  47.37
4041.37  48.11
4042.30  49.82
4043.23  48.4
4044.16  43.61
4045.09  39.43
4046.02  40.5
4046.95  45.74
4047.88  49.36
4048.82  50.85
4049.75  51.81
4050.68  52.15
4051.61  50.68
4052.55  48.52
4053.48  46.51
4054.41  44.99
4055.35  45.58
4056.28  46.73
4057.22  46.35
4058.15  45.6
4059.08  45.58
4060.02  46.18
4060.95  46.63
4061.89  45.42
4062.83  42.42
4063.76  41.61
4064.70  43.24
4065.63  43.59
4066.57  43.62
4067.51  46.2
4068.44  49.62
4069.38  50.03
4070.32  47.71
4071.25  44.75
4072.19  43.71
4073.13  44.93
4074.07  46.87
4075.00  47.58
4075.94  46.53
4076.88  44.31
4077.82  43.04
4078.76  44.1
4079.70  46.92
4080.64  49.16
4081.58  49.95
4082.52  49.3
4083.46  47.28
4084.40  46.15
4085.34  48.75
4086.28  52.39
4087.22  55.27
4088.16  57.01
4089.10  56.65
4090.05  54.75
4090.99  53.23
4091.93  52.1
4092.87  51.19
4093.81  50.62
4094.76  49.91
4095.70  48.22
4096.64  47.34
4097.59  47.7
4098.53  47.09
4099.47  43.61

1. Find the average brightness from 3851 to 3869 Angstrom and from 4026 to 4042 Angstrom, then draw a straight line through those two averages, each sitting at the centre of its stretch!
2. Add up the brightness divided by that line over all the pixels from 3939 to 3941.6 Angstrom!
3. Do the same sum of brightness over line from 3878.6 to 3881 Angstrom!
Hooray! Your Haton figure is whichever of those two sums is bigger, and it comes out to 2.93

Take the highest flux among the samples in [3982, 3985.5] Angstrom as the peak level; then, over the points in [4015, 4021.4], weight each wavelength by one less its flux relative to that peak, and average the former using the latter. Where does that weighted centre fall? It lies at 4018.5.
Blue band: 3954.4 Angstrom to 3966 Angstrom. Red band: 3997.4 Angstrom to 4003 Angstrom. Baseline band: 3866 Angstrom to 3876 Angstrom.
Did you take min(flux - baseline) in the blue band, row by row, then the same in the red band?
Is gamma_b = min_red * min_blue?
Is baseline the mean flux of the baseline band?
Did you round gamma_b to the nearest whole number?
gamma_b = -141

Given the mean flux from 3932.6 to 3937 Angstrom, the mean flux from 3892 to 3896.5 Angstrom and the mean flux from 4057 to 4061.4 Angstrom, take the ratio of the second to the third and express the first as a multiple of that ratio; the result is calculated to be 15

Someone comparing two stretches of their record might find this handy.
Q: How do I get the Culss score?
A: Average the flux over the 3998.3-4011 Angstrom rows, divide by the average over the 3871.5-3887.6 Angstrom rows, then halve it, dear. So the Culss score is 0.68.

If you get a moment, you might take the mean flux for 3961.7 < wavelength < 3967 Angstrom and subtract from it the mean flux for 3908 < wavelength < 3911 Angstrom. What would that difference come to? -19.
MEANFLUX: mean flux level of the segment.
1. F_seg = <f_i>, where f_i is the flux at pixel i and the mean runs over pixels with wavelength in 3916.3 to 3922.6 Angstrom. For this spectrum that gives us 35.8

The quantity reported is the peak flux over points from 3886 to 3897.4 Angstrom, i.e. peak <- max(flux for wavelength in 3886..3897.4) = 39.54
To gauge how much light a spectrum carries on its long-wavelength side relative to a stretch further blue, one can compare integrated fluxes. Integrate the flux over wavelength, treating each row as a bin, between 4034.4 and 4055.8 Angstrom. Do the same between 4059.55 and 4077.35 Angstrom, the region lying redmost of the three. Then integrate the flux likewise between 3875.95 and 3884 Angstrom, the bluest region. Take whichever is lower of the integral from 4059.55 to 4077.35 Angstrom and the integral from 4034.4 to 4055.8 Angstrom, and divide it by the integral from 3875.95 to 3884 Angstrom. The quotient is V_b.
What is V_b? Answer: 2.8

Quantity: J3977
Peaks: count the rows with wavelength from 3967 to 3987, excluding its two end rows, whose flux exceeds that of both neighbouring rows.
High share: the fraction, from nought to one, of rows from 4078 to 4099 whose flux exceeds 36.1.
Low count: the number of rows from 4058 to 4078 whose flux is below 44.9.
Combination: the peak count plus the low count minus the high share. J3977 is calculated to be 10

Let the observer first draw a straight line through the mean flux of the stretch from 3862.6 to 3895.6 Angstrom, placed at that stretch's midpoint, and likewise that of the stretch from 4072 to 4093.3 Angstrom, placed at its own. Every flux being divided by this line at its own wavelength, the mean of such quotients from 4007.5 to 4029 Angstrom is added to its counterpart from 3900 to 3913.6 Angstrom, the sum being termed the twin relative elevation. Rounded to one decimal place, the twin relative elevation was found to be 2.1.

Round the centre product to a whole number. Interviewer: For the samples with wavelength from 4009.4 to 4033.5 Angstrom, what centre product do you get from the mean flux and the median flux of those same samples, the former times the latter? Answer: 2372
